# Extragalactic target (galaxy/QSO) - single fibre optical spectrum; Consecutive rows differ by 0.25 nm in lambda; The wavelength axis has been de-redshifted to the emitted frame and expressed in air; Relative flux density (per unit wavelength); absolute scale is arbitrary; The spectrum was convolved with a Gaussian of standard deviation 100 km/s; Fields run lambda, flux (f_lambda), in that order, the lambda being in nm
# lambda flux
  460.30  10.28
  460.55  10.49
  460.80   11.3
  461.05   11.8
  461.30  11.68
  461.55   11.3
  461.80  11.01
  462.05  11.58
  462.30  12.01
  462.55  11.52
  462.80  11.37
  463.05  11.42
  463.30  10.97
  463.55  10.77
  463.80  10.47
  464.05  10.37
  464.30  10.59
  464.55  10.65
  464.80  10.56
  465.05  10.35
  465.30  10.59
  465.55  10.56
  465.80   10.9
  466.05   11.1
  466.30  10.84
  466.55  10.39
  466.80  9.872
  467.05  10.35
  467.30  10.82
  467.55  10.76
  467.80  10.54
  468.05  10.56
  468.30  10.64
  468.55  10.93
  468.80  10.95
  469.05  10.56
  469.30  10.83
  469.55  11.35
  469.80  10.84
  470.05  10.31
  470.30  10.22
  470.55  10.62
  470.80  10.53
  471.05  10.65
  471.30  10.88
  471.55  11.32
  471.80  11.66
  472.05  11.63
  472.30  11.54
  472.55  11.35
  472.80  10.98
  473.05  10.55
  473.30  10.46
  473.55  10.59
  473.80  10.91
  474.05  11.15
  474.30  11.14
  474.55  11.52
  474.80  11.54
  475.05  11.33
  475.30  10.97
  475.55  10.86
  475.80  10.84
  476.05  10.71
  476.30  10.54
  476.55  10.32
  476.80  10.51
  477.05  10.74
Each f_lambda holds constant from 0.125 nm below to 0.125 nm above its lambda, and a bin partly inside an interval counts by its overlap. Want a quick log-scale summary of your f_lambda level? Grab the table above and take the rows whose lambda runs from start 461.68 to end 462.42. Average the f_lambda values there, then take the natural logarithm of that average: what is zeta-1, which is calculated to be 2.45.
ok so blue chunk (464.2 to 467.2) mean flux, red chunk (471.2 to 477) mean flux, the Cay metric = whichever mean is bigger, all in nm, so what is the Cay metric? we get 11.0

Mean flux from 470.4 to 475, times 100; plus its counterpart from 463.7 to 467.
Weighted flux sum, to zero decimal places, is 1116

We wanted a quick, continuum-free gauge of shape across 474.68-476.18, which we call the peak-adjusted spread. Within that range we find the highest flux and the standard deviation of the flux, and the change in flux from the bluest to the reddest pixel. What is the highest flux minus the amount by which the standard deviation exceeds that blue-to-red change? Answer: 10.4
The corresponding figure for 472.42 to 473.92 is 10.6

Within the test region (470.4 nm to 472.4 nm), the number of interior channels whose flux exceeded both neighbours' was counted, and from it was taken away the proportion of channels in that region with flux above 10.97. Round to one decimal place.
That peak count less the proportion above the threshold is 0.5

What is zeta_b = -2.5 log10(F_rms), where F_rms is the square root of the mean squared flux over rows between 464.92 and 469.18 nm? -2.57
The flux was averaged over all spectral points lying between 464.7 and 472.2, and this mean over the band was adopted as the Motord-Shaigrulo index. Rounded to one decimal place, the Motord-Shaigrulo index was 10.7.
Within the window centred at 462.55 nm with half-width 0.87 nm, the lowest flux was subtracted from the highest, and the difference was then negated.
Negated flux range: -1.04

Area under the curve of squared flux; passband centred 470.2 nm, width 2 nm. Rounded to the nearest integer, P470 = 228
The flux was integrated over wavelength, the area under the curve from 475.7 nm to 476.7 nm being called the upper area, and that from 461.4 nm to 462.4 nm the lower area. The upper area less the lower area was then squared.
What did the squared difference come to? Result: 0.761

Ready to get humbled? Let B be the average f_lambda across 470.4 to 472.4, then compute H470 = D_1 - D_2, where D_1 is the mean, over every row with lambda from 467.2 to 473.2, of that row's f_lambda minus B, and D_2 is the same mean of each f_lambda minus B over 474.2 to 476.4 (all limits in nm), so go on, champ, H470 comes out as -0.2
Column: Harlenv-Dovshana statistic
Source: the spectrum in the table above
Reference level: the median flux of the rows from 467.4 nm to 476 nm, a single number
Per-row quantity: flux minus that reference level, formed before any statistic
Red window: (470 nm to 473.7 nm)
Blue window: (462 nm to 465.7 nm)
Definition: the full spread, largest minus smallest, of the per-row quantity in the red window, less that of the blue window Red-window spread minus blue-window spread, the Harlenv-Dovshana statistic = -0.22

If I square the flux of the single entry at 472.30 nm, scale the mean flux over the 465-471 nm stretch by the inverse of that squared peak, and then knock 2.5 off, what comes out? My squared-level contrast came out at -2.42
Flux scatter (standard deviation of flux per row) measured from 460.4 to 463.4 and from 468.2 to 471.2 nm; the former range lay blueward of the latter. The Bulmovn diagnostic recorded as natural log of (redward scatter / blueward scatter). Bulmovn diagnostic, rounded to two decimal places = -0.29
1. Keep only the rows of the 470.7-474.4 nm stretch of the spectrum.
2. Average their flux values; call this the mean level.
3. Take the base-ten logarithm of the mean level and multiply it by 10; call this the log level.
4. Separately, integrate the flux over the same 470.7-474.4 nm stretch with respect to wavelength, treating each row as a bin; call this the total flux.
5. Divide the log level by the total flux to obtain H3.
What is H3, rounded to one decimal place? 0.3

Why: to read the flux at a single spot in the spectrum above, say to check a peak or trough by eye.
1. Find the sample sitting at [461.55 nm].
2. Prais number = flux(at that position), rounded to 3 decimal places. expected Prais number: 11.300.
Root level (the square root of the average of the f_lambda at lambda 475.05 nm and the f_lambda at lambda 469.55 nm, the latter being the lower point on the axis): 3.37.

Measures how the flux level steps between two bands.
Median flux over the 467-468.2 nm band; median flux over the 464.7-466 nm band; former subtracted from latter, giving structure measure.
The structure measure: 0.0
